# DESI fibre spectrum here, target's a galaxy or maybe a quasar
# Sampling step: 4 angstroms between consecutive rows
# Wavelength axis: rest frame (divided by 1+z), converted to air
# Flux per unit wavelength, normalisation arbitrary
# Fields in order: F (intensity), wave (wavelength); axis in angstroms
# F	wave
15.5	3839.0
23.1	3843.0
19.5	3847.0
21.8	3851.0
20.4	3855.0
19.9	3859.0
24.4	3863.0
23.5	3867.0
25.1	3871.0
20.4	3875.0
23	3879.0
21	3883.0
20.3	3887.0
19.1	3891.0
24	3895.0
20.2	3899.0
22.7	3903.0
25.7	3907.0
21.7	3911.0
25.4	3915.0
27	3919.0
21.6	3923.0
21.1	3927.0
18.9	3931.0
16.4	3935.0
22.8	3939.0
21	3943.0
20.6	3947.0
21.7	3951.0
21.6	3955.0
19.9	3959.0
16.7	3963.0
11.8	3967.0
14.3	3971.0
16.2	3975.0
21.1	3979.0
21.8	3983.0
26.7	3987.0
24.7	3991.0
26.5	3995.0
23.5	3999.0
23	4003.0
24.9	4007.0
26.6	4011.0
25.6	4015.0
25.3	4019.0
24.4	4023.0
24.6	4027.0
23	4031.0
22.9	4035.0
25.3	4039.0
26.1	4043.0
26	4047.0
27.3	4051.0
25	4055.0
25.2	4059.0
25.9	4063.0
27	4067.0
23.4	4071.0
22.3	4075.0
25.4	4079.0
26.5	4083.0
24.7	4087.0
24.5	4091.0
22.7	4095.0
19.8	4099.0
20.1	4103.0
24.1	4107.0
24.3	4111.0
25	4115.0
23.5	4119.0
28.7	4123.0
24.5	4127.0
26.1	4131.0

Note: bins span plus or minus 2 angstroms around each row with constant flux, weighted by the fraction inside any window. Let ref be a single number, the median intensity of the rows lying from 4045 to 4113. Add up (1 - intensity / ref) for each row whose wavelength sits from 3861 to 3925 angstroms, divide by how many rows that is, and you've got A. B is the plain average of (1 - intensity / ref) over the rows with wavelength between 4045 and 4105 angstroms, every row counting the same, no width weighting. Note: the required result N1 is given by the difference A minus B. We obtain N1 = 0.063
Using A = 0.08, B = 0.01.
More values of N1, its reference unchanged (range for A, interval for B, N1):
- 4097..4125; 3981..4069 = 0.057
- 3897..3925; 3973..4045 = 0.022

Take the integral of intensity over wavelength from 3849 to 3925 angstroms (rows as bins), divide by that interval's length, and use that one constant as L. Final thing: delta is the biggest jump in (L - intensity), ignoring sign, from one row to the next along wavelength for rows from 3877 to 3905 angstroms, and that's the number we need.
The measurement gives 4.9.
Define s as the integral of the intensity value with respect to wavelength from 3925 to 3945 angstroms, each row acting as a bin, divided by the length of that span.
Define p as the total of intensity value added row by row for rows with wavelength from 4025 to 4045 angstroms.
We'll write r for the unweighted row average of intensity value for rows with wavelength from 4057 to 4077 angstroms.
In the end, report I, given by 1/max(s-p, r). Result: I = 0.040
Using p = 122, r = 25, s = 20.0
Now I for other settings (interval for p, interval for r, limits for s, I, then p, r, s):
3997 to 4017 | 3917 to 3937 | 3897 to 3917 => 0.048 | 124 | 21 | 23.1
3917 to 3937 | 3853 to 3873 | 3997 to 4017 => 0.044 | 105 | 23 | 24.7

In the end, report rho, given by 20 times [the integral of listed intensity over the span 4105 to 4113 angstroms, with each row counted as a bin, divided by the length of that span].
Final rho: 484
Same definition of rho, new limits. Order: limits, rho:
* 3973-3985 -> 394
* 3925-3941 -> 396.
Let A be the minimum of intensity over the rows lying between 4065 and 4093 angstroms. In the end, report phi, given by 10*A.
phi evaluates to 223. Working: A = 22.3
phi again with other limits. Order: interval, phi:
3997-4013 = 230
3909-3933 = 189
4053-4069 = 250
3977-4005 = 211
